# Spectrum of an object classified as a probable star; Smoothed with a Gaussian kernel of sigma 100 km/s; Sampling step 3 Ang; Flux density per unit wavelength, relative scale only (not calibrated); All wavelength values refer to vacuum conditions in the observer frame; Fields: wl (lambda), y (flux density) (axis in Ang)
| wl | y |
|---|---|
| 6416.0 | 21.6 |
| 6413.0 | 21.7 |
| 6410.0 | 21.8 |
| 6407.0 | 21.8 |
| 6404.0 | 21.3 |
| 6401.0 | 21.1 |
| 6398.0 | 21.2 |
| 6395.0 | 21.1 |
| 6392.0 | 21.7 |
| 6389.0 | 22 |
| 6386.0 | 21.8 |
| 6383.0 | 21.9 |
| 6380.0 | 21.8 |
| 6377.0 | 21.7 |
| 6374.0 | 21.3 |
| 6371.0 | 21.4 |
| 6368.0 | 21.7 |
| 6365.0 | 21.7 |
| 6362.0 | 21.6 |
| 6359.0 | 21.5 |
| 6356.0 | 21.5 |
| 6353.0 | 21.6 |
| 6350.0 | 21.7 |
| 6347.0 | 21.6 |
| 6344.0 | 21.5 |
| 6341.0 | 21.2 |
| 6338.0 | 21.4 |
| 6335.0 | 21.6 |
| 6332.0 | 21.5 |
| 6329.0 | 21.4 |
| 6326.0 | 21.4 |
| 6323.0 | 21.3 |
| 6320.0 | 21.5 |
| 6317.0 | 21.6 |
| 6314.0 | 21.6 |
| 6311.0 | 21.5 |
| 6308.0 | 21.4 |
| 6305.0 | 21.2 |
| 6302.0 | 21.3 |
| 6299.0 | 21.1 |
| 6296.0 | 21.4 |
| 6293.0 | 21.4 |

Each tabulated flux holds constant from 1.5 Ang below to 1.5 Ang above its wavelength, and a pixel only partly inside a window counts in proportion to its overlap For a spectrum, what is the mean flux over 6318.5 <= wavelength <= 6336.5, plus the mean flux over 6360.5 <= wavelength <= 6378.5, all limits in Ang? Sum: 43.0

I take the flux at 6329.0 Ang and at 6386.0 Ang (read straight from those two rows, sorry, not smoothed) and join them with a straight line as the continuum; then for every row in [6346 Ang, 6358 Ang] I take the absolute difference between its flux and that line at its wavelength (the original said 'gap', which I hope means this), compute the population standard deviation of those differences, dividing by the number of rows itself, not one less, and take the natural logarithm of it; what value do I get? -3.1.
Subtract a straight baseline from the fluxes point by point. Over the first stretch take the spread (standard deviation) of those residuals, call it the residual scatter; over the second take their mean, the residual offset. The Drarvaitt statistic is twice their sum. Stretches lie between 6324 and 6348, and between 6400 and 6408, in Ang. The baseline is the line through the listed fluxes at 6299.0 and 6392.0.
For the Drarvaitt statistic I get -0.5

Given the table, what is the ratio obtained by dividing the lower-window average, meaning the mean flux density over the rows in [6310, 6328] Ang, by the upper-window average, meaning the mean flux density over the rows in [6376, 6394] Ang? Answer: 0.985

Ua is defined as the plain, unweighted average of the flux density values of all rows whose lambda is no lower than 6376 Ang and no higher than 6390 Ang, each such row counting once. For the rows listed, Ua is 21.8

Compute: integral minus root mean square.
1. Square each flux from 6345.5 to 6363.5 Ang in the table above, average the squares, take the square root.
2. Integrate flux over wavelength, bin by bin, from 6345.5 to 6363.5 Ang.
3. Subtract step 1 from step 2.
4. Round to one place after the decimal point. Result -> 366.9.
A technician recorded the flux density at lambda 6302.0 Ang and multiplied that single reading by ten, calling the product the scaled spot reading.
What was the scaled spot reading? 213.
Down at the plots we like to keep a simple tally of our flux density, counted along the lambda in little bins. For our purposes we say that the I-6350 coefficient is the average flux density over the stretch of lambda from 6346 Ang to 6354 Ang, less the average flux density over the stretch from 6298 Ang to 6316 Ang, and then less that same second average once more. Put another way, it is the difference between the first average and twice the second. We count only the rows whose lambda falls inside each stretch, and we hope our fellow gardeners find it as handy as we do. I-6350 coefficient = -21.1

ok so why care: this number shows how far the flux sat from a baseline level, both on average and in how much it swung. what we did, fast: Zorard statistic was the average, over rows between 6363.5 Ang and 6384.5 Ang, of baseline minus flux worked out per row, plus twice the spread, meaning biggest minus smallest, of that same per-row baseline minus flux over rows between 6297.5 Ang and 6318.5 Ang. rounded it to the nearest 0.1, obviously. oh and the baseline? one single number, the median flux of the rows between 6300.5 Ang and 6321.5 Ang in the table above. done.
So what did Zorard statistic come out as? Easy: 0.9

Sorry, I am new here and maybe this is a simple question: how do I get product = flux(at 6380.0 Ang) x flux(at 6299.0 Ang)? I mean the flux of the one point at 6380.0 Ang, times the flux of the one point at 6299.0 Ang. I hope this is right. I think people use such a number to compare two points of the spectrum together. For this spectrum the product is 460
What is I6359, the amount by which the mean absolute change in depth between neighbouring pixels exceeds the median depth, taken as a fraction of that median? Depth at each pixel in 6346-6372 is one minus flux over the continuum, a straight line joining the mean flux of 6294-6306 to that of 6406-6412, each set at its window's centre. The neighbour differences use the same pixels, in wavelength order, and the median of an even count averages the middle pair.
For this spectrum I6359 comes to -2.3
